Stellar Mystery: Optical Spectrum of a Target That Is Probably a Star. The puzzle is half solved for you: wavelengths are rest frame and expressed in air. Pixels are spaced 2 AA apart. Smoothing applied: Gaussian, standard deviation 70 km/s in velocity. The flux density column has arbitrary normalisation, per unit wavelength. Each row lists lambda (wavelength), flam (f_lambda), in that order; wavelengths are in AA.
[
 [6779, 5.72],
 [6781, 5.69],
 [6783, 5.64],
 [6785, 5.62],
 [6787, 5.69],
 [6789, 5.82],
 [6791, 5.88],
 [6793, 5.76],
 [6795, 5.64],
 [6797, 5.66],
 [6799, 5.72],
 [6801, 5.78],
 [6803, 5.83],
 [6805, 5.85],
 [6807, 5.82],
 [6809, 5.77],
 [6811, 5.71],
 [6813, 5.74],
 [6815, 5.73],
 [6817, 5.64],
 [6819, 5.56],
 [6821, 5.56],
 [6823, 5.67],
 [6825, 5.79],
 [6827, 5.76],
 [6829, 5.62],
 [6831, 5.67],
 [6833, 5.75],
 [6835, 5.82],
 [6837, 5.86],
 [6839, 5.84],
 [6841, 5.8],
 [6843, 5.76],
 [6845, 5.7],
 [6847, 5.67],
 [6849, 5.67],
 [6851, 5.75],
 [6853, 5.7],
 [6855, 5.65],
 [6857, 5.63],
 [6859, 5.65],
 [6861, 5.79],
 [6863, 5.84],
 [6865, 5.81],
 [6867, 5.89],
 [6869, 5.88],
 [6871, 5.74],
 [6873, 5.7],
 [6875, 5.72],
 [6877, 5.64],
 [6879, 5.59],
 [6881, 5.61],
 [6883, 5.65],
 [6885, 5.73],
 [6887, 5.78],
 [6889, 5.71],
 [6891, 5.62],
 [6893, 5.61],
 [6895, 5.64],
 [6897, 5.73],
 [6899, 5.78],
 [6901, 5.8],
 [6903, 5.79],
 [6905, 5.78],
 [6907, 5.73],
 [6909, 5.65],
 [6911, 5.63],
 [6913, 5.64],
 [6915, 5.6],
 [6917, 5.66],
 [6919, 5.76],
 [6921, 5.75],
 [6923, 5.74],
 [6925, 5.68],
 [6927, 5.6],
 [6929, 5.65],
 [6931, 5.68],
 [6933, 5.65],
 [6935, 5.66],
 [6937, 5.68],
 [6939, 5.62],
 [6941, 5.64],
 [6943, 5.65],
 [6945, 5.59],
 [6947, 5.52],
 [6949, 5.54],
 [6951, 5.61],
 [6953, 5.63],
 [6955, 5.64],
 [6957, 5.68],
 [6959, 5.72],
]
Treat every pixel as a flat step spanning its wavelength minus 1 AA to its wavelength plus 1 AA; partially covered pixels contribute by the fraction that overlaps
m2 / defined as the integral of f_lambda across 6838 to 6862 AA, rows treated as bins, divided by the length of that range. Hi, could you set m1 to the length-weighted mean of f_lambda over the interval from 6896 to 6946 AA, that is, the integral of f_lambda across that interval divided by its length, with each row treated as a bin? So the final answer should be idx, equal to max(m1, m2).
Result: 5.72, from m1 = 5.69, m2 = 5.72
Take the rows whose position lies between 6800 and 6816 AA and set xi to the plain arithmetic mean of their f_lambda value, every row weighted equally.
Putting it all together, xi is 5.78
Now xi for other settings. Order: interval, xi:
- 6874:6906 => 5.70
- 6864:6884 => 5.72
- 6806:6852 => 5.72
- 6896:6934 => 5.70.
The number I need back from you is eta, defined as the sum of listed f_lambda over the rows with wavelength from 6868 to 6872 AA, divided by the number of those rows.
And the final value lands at 5.81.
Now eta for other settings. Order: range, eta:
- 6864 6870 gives 5.86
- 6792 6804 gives 5.73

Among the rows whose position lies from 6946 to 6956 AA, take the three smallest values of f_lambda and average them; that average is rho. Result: 5.56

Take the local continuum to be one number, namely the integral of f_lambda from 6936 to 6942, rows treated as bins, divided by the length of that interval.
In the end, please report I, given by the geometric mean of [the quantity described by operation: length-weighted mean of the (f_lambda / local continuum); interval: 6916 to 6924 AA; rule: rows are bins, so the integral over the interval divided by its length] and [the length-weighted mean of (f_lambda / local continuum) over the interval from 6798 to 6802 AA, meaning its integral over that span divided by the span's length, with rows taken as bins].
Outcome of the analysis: 1.02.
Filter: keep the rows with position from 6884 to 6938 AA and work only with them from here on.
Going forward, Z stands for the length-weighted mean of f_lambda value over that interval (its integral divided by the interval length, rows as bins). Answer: 5.69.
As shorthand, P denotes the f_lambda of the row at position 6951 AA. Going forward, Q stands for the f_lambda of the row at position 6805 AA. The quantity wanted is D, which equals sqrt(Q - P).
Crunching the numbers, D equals 0.49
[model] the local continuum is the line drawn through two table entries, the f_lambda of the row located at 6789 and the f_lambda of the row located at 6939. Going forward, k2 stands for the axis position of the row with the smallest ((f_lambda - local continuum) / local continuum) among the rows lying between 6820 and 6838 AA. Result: 6821 AA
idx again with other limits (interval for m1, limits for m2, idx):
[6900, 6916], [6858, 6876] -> 5.78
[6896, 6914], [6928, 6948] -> 5.73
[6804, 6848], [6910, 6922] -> 5.73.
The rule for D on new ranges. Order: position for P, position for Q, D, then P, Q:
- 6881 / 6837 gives 0.50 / 5.61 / 5.86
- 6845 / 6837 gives 0.40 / 5.7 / 5.86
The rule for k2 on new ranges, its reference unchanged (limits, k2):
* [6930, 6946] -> 6945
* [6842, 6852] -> 6847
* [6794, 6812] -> 6795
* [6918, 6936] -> 6927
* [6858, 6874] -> 6859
